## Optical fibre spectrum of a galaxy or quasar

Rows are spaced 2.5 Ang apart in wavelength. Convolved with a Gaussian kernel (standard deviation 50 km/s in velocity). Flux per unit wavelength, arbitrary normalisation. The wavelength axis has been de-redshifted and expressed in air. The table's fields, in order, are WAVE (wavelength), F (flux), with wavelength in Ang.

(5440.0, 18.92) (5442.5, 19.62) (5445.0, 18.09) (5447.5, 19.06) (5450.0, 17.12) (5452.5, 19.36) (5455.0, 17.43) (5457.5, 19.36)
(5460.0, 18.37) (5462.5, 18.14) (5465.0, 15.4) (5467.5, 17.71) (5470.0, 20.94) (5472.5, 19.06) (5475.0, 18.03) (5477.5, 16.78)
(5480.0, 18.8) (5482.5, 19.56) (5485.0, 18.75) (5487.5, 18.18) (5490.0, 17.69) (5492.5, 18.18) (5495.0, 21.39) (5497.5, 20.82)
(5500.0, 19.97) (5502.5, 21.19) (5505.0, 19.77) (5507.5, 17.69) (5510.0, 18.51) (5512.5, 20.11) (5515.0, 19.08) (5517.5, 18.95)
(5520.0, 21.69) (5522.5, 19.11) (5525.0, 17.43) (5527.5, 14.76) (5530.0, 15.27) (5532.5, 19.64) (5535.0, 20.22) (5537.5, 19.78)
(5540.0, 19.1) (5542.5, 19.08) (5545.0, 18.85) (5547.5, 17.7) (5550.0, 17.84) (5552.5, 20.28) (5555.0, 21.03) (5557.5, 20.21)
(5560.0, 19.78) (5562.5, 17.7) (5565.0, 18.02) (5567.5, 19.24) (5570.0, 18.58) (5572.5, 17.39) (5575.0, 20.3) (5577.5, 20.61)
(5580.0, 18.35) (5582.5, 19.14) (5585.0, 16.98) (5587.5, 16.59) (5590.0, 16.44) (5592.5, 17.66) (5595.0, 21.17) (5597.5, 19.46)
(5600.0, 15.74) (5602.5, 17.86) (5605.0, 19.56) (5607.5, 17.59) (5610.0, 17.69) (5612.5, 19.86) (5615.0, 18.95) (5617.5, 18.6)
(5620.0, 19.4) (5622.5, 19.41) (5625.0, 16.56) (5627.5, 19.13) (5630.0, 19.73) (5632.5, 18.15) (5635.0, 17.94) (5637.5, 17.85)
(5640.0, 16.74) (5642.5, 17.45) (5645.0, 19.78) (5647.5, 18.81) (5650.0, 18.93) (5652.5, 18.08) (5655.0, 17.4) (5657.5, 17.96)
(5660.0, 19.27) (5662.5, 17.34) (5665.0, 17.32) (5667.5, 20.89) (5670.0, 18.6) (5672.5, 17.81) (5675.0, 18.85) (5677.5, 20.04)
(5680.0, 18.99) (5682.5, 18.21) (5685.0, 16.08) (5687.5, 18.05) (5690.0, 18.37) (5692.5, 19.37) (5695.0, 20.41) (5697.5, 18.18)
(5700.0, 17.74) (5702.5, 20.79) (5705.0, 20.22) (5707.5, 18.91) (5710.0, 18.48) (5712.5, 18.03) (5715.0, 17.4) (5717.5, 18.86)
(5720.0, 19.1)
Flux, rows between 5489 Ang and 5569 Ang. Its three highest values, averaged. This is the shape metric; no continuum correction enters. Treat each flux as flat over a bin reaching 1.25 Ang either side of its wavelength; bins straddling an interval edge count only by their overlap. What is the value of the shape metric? 21.4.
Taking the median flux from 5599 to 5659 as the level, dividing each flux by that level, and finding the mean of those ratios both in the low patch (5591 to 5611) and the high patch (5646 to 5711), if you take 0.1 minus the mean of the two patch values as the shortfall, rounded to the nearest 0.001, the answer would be -0.921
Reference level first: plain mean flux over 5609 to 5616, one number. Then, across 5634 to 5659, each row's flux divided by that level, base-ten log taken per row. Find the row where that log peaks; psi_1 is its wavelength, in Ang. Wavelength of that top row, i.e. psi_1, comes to 5645.0 Ang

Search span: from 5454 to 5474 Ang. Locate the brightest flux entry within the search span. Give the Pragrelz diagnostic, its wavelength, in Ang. 5470.0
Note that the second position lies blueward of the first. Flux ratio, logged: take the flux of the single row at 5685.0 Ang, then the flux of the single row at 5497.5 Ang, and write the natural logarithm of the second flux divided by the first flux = 0.26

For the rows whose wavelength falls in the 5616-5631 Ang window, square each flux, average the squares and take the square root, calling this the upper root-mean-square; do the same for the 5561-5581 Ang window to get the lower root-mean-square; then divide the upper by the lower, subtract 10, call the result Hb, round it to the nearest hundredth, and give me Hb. -9.00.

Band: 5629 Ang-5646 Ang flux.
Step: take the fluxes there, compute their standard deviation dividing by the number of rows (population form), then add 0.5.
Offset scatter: 1.55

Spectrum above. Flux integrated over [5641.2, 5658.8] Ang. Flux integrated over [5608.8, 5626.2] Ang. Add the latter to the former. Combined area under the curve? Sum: 647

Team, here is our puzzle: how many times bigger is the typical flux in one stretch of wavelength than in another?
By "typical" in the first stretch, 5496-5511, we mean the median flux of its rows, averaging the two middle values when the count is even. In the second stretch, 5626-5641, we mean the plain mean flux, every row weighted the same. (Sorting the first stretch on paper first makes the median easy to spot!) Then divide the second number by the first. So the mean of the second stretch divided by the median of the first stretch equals 0.919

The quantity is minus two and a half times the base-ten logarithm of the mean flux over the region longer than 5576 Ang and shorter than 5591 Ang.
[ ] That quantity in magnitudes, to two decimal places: -3.14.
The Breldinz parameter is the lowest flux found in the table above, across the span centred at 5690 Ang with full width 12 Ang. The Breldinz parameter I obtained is 16.08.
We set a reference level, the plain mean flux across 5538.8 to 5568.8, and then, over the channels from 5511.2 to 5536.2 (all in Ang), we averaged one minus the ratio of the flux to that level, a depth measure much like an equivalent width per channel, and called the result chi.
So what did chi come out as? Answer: 0.02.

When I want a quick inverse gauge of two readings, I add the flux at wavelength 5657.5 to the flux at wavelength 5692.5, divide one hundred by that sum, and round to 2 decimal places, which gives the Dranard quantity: 2.68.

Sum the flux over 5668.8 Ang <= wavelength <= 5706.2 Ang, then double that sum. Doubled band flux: 563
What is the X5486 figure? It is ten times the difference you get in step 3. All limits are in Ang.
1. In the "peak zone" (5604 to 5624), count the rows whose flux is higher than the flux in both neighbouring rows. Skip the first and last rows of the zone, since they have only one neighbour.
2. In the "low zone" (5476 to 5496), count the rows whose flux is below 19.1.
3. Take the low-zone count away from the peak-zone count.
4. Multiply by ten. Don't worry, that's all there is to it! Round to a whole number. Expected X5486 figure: -50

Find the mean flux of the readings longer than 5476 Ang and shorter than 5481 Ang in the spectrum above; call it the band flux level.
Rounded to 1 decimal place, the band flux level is 17.8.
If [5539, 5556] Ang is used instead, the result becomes 19.1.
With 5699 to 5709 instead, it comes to 19.4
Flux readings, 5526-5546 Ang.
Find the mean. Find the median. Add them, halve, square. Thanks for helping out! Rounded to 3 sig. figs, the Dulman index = 350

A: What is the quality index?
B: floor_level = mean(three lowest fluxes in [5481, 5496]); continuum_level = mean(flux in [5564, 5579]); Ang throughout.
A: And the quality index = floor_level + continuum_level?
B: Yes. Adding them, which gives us 37.0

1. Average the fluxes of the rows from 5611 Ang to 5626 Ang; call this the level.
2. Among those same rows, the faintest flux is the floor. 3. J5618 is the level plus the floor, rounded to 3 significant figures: 35.4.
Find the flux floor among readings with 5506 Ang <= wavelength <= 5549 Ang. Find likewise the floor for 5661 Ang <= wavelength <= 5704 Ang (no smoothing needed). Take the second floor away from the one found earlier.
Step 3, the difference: -1.3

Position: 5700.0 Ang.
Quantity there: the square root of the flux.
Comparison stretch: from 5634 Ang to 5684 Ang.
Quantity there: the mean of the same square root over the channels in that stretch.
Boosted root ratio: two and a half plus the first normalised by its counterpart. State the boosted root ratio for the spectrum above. 3.48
